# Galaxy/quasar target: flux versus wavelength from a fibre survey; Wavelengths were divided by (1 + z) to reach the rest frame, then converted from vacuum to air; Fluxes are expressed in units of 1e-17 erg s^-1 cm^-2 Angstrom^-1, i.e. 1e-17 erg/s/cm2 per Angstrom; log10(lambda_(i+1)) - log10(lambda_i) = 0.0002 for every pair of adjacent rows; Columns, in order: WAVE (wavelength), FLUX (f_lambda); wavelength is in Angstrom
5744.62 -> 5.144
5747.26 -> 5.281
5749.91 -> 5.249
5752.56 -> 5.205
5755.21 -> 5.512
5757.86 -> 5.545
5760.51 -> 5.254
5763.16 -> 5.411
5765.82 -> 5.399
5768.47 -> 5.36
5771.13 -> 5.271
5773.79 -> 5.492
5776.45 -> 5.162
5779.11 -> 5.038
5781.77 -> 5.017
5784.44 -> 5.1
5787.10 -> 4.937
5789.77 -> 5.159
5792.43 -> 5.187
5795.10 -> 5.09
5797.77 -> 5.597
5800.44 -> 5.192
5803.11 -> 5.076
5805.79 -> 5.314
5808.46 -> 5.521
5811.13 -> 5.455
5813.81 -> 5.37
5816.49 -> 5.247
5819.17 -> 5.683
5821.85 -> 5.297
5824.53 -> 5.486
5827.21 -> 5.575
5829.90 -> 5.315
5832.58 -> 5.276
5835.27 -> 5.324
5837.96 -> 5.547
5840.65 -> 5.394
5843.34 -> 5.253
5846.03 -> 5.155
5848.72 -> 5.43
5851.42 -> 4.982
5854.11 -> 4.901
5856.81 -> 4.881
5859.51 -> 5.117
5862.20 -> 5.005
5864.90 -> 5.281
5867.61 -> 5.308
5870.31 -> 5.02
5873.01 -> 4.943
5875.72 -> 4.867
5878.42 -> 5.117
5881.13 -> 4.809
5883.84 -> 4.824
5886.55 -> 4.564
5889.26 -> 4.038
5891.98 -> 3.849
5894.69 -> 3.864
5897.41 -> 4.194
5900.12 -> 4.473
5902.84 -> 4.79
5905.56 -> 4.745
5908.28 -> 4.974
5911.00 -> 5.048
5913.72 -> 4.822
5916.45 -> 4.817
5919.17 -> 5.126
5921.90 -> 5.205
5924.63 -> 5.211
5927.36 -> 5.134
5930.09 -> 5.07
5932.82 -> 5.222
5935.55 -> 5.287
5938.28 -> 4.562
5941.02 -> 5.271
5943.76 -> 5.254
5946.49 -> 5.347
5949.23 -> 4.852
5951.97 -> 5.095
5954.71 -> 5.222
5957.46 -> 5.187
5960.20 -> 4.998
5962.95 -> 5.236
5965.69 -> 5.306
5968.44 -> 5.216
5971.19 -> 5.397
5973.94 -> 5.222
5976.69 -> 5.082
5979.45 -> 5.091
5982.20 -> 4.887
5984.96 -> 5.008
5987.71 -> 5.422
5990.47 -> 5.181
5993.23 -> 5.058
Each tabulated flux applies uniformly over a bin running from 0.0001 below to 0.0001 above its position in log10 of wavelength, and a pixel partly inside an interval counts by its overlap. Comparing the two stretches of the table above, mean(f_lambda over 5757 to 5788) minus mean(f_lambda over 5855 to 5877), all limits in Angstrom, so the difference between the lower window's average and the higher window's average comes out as 0.20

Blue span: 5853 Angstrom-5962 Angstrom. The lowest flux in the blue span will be 3.849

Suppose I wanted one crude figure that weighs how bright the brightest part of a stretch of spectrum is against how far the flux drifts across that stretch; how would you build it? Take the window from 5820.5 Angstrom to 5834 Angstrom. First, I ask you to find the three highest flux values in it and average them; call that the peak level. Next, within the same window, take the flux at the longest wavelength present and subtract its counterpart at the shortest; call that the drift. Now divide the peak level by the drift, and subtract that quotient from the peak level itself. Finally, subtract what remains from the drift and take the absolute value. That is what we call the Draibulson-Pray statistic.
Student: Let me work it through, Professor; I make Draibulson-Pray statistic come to 265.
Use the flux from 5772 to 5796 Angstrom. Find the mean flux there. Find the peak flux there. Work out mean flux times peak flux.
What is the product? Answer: 28.2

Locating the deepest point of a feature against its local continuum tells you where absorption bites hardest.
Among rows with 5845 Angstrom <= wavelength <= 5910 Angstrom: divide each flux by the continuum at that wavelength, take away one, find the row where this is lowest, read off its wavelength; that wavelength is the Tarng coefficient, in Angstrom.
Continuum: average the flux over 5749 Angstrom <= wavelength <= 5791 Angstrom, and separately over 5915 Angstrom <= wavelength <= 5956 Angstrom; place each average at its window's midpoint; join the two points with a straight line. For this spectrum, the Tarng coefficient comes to 5891.98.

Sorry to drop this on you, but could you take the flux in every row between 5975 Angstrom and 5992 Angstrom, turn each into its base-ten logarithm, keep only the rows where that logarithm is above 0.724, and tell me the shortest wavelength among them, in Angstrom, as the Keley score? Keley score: 5987.71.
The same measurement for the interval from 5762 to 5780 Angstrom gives 5763.16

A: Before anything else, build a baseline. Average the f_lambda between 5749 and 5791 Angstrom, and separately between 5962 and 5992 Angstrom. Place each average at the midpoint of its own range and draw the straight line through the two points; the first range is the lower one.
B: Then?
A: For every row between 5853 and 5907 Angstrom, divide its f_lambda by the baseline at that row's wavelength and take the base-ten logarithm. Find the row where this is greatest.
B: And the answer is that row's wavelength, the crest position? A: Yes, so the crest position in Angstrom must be 5867.61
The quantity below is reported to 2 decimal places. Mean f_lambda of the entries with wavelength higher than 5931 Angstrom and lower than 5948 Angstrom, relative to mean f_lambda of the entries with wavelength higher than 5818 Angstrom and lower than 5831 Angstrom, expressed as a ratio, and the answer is 0.94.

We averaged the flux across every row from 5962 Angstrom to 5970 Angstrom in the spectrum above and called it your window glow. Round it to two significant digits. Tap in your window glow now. 5.3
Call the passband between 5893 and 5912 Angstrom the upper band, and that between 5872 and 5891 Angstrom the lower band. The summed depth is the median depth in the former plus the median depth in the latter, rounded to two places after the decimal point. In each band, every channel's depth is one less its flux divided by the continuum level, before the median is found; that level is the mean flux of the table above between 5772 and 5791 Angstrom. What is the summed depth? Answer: 0.13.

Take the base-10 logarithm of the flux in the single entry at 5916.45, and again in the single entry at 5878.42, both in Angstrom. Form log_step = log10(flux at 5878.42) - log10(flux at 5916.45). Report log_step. 0.03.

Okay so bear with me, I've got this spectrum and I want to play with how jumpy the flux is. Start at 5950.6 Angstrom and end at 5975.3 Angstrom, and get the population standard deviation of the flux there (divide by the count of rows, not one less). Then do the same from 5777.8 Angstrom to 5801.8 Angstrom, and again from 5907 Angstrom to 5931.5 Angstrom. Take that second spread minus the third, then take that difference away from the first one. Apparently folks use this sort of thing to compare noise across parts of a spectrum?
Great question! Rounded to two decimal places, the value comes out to 0.07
